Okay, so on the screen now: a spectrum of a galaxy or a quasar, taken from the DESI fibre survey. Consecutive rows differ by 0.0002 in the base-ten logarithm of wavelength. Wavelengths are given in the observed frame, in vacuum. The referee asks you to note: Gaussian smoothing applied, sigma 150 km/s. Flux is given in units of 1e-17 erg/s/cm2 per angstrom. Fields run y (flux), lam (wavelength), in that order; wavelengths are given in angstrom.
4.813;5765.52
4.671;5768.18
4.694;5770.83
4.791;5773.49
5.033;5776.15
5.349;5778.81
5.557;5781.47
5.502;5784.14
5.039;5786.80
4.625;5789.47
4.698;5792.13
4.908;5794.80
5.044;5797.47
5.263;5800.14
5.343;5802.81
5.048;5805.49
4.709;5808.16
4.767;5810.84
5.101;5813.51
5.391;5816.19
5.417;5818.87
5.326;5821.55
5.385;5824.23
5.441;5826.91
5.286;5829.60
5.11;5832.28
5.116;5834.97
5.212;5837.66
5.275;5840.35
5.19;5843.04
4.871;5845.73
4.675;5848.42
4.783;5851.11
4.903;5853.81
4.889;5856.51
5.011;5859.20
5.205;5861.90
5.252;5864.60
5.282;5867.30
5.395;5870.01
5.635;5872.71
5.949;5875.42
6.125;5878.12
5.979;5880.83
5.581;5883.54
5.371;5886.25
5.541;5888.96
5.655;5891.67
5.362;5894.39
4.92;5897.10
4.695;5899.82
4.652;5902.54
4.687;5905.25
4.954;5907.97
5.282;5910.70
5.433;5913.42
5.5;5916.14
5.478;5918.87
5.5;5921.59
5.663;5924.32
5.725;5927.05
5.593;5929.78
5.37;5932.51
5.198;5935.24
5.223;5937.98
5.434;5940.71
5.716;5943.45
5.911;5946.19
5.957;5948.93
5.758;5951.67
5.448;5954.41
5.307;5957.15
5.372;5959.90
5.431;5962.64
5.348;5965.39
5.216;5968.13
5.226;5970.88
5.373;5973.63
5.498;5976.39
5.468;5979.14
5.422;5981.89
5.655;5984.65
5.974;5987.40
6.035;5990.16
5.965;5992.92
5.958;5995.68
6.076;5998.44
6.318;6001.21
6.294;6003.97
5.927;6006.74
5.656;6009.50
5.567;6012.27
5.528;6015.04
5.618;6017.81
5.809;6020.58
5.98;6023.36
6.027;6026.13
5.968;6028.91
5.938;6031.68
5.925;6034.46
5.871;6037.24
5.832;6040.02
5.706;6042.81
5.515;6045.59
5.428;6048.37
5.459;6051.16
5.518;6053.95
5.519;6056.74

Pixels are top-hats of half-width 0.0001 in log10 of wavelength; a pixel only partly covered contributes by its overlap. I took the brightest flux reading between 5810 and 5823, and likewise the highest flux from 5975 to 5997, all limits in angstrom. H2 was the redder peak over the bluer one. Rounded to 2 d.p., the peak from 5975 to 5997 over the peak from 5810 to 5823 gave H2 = 1.11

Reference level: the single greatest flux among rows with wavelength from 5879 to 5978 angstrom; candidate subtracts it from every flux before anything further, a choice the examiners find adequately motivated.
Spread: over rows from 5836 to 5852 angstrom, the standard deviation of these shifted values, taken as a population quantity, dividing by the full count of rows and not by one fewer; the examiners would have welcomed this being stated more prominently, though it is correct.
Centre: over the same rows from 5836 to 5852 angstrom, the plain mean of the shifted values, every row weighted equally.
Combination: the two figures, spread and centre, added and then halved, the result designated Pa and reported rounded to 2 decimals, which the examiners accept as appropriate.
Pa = -0.37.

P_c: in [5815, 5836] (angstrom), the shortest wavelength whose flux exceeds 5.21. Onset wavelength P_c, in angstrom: 5816.19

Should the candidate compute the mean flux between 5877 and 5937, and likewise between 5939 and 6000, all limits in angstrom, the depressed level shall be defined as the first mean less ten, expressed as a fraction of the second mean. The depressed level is -0.82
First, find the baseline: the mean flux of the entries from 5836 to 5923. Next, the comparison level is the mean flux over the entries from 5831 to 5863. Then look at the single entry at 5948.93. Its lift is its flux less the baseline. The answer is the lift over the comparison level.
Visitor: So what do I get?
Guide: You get 0.139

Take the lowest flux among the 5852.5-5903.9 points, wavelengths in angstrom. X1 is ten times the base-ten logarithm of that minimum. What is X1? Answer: 6.676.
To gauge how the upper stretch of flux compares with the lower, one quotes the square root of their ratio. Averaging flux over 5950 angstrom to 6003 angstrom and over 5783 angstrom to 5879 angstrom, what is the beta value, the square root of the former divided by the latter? 1.04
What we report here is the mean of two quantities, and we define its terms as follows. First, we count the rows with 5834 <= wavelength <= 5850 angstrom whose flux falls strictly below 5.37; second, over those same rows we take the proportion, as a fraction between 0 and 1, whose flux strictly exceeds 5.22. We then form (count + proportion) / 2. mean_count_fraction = 3.1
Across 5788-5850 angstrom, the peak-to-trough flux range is 0.82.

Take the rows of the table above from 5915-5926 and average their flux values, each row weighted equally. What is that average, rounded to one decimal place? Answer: 5.5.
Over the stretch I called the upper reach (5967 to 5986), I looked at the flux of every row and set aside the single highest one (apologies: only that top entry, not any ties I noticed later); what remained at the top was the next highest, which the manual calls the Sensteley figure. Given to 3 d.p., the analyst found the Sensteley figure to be 5.498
